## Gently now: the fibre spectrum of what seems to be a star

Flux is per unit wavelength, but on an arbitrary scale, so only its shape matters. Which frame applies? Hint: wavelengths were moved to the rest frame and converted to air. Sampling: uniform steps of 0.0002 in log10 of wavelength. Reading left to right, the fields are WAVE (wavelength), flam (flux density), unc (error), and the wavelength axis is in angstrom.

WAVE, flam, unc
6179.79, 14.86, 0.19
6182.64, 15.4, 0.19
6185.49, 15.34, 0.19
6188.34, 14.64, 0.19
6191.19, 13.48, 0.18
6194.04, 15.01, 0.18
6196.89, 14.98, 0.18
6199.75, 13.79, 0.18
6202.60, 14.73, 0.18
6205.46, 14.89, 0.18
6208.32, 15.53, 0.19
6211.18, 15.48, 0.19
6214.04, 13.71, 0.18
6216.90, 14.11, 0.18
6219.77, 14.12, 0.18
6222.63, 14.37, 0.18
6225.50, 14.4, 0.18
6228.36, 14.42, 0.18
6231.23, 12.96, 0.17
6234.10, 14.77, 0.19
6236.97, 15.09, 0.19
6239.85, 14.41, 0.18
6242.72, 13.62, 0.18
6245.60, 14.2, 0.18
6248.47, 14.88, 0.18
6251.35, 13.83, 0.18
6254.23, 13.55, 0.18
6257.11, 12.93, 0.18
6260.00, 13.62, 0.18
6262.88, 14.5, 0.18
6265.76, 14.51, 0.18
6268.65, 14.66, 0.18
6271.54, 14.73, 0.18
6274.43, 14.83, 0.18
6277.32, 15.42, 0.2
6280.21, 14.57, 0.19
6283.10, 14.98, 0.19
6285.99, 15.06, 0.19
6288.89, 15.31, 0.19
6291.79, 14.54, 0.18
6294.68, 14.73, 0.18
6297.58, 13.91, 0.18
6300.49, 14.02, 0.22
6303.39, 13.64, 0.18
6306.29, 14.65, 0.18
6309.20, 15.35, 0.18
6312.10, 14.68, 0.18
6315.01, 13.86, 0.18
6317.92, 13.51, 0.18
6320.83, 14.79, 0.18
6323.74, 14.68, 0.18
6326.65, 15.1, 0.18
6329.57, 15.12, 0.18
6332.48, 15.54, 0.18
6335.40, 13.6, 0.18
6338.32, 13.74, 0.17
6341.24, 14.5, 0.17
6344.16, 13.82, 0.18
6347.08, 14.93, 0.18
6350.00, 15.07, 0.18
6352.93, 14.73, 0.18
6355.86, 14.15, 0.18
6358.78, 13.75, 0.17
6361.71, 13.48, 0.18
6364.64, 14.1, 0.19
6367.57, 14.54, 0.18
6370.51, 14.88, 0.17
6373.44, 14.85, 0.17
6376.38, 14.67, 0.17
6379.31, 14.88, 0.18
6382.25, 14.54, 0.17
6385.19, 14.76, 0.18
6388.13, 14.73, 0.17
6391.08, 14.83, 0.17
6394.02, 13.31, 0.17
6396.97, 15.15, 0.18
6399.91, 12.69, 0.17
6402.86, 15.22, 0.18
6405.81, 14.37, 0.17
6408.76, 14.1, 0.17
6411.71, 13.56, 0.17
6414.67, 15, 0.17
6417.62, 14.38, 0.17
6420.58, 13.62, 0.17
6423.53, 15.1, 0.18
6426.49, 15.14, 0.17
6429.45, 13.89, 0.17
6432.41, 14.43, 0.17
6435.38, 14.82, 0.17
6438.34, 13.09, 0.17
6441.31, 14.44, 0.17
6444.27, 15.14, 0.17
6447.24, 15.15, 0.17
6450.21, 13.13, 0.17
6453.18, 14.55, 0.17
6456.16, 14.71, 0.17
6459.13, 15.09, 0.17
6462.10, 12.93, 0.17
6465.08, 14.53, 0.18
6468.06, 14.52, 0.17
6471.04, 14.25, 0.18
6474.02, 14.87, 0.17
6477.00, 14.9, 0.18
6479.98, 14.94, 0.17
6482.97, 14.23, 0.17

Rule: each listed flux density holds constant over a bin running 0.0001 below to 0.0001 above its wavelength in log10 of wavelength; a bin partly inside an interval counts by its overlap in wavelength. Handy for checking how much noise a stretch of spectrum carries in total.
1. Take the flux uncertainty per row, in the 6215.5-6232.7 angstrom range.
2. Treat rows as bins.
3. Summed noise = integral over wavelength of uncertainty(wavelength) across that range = 3.07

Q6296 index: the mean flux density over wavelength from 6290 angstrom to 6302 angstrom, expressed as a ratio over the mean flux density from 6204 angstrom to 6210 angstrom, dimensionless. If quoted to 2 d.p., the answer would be 0.94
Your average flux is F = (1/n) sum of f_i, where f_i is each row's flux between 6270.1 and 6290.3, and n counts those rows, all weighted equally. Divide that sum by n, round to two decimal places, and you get 14.99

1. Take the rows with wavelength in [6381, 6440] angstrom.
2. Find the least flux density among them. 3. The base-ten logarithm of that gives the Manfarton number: 1.103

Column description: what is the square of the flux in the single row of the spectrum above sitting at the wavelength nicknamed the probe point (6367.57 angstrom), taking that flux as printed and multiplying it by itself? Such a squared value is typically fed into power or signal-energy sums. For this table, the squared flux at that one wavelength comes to 211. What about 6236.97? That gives 228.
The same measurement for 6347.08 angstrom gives 223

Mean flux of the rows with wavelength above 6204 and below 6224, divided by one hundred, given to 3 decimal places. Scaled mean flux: 0.146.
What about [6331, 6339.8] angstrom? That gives 0.143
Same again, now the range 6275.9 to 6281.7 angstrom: 0.150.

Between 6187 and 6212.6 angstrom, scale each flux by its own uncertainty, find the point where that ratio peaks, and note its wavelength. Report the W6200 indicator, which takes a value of 6194.04 angstrom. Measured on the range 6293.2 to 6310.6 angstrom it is 6309.20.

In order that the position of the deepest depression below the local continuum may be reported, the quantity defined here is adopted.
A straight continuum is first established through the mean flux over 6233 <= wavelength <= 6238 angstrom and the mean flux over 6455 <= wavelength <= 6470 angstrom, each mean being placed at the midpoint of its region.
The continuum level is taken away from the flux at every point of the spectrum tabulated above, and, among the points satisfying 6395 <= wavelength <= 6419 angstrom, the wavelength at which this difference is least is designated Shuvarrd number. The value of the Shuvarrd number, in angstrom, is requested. 6399.91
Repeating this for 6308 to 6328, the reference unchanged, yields 6317.92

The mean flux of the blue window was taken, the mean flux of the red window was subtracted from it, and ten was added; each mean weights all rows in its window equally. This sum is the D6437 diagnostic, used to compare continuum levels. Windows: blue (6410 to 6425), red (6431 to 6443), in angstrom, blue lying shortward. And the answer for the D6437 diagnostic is 10.1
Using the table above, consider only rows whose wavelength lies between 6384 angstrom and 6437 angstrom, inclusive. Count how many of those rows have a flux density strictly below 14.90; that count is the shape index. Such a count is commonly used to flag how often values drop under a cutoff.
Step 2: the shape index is 13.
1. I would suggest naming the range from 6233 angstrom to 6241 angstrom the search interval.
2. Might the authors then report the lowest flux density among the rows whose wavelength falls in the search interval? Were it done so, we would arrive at 14.41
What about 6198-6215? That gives 13.71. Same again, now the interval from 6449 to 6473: 12.93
